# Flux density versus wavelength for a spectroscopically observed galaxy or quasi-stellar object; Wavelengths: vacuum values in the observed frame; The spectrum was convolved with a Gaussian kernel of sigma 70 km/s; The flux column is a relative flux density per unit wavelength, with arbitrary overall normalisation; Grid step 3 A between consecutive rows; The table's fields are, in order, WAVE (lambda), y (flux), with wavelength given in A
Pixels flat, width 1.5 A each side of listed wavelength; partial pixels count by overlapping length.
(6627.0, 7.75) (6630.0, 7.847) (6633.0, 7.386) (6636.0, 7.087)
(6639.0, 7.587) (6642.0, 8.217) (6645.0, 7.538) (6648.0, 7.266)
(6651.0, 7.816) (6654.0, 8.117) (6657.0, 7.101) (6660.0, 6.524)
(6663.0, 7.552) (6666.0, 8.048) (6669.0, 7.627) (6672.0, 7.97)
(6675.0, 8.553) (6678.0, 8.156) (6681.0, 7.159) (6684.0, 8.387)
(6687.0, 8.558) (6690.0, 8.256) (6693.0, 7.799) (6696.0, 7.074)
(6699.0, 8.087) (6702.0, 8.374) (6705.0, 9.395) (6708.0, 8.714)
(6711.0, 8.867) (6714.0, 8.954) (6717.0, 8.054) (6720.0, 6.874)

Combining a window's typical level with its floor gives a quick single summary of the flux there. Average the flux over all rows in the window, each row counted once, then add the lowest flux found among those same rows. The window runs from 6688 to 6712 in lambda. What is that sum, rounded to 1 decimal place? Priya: 15.4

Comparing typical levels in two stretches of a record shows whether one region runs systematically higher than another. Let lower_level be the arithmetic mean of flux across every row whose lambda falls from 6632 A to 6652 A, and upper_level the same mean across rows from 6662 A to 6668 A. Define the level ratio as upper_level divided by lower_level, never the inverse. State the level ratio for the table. 1.03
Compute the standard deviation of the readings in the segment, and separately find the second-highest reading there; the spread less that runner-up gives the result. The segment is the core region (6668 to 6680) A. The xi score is -7.8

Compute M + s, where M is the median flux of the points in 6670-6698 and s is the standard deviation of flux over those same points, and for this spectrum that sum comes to 8.7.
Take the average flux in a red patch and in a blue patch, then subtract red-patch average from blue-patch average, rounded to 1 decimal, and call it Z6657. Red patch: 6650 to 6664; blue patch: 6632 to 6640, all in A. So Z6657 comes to -0.1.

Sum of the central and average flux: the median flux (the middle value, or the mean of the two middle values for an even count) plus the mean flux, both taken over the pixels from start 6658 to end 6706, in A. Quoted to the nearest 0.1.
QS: 16.0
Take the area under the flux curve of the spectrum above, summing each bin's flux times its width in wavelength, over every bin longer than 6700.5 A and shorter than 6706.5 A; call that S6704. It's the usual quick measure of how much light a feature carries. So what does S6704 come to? 53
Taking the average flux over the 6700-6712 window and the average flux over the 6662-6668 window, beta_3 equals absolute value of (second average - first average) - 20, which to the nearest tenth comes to -19.0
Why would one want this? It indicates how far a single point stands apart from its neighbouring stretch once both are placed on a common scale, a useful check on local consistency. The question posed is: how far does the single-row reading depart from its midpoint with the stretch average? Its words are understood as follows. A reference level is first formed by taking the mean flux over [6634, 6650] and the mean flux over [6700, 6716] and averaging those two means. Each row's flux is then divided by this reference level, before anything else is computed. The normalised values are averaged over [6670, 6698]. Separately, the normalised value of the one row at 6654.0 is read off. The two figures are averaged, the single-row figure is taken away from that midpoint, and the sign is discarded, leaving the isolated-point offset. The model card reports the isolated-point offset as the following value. 0.008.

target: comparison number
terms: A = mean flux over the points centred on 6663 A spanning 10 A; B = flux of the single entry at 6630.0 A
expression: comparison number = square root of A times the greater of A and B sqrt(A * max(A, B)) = 7.61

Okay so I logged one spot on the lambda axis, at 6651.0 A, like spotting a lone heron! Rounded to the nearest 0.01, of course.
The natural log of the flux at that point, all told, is 2.06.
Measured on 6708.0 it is 2.16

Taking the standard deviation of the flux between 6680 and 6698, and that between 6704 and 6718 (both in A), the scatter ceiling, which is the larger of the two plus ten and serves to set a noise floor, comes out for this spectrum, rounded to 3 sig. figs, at 10.6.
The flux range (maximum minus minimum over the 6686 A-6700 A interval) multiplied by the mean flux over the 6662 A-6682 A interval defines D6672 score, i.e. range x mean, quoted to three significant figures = 11.7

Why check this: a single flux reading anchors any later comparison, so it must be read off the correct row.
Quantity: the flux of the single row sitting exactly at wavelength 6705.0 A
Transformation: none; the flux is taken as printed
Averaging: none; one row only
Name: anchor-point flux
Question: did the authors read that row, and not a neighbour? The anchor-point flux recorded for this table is 9.395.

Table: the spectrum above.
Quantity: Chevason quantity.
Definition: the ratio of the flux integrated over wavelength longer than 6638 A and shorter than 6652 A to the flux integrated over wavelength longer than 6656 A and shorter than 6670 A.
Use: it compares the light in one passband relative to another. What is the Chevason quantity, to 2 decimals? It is 1.04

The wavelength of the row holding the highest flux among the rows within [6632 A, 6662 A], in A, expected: 6642.0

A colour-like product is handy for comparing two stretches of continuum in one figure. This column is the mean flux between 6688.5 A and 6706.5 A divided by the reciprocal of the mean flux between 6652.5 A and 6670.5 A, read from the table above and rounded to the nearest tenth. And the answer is 61.2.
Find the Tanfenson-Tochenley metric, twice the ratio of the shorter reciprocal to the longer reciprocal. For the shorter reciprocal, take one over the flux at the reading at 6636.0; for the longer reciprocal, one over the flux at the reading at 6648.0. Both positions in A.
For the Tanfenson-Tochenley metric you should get 2.05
